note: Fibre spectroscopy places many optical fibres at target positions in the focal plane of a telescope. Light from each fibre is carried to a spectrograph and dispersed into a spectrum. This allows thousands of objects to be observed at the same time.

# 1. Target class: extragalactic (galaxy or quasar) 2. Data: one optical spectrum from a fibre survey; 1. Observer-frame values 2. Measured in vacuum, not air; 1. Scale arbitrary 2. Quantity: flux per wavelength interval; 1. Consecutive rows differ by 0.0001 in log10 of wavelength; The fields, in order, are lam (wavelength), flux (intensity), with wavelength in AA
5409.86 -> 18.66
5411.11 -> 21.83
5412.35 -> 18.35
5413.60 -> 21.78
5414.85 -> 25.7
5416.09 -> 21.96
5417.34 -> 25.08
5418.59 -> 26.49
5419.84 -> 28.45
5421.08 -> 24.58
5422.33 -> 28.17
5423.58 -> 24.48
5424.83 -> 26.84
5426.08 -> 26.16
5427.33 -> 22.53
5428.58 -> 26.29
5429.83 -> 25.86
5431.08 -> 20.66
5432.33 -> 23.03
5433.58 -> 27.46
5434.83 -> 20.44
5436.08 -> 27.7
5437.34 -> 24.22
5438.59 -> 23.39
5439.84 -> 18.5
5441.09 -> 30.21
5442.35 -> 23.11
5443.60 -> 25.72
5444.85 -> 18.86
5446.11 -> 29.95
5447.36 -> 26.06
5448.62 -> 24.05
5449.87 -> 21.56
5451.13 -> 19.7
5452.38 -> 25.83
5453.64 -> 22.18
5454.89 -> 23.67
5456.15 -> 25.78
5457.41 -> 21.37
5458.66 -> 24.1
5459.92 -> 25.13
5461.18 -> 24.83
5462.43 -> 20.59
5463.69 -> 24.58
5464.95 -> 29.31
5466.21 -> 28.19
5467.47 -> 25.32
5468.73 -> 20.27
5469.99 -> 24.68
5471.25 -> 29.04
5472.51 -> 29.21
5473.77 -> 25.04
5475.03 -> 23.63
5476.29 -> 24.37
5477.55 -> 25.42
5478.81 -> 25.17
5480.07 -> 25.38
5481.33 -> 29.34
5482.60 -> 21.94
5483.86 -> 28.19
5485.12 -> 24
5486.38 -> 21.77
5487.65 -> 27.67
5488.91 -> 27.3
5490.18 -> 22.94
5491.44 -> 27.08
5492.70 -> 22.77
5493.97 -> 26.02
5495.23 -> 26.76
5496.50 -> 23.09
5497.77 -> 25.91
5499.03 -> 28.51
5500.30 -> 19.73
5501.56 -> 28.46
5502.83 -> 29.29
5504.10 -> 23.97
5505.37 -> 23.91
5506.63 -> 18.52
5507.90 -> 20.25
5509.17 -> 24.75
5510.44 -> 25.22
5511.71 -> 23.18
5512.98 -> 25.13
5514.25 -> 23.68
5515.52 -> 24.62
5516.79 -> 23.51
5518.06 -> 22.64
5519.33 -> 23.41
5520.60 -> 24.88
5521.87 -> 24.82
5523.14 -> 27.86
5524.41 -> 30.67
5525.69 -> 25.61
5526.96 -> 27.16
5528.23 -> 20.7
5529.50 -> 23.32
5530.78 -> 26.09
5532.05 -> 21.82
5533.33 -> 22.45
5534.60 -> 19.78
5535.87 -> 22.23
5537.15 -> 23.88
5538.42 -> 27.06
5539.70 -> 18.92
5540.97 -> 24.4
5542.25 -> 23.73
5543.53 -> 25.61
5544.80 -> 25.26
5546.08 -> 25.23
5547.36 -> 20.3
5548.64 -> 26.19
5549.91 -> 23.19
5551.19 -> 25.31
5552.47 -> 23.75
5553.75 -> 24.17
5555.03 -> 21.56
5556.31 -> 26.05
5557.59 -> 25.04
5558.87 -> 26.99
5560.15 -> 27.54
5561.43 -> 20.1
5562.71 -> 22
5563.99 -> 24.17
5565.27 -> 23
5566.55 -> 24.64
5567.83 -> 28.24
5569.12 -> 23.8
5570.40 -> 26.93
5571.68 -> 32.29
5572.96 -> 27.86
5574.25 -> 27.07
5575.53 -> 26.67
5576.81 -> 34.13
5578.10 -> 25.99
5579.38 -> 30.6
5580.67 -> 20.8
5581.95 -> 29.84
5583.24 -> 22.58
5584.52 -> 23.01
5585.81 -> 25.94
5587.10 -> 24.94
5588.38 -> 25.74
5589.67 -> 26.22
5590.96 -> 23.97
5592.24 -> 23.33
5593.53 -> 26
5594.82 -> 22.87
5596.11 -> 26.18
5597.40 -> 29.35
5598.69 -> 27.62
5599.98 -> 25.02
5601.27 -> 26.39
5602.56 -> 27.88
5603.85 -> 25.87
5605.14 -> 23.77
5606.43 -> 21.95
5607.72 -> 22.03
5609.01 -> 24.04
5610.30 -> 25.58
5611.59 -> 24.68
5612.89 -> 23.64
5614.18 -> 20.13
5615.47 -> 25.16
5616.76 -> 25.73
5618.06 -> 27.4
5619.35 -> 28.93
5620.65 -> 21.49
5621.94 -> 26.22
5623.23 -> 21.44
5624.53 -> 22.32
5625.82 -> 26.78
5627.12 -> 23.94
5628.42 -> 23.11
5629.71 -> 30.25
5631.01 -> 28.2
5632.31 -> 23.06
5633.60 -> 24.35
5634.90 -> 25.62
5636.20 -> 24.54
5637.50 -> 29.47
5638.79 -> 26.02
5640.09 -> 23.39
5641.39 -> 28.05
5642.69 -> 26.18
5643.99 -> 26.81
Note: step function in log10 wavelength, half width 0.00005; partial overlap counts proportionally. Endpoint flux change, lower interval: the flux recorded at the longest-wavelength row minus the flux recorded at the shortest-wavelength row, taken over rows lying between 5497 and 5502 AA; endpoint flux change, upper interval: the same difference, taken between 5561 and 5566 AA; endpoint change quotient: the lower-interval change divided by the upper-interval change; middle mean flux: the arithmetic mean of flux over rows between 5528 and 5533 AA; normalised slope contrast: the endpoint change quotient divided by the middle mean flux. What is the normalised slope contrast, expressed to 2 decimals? 0.04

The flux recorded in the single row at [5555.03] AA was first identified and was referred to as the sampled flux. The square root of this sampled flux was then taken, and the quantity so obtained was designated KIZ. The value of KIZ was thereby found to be 4.6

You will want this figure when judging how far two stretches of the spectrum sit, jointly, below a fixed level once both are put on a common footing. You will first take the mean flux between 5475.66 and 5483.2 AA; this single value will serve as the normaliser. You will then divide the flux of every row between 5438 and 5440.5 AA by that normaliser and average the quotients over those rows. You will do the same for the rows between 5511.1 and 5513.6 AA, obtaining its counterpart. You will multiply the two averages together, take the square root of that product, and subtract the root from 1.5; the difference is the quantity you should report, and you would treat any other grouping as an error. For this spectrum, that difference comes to 0.61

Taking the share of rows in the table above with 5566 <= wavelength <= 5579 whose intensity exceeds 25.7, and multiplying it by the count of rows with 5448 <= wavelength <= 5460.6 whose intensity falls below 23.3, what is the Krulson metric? 3.2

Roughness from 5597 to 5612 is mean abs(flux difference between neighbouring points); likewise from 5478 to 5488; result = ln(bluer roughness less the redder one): 1.0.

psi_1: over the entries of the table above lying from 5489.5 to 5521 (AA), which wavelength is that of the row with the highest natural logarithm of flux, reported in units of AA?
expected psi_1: 5502.83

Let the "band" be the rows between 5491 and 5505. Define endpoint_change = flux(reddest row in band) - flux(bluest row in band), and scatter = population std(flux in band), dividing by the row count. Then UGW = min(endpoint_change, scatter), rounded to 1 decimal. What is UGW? -3.1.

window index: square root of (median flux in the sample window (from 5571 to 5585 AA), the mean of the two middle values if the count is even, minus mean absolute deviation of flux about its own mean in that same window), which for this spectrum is 4.88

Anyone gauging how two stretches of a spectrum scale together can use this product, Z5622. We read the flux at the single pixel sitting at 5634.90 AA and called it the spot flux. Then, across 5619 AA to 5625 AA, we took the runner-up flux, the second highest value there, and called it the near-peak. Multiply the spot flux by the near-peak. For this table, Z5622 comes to 672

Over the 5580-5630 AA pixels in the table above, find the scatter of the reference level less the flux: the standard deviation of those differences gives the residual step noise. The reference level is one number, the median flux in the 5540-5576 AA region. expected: 2.5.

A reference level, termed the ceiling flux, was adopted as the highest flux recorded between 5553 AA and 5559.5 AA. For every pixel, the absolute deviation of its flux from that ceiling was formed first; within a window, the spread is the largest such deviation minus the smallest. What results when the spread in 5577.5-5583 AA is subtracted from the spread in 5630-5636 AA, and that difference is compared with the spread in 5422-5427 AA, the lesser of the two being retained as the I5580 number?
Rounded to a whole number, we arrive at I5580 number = -2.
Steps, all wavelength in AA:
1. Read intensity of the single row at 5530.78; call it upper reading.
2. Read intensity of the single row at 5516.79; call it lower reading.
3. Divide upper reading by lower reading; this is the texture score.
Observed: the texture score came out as 1.11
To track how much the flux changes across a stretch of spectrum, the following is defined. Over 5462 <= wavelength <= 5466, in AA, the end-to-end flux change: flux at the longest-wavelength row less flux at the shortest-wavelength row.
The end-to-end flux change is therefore 9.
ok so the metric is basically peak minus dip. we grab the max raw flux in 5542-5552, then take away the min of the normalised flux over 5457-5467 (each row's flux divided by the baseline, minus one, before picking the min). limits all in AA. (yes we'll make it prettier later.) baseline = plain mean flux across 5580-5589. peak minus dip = 26.4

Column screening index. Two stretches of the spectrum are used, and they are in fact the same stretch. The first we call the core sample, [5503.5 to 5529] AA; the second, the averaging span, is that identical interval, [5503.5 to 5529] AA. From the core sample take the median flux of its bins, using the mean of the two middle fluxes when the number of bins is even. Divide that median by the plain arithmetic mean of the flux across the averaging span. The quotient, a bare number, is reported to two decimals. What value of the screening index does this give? 1.00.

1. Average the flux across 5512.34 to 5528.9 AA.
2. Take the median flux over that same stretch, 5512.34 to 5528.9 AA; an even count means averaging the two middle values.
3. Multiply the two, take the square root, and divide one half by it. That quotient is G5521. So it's 0.0201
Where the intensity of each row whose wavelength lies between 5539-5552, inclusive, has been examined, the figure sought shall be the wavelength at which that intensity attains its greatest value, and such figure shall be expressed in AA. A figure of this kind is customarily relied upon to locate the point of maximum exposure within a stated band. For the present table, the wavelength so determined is 5548.64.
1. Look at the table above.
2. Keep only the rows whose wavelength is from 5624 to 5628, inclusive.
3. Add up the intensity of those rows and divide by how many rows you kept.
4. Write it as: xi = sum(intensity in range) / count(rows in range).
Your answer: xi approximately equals 24.3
